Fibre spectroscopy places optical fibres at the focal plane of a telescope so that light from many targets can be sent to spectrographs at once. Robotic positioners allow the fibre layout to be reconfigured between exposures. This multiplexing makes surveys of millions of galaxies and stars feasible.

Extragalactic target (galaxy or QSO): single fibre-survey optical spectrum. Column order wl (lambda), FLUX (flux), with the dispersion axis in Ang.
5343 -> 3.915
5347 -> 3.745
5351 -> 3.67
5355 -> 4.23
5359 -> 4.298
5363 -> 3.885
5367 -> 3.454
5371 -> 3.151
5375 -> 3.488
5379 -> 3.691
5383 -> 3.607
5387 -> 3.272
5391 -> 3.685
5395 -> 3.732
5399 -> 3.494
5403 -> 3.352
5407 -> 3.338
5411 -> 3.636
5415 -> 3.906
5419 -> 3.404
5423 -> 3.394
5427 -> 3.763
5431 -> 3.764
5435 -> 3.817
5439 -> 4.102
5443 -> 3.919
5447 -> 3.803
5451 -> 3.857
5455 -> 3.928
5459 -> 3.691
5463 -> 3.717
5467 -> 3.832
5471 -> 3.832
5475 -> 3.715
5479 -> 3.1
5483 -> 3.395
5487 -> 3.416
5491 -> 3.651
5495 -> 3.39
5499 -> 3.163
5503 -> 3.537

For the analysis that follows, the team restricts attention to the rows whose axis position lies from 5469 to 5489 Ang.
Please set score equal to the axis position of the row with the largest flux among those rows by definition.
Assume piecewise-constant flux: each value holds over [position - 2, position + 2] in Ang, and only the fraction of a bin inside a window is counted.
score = 5471 Ang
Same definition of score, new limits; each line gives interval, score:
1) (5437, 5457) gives 5439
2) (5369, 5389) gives 5379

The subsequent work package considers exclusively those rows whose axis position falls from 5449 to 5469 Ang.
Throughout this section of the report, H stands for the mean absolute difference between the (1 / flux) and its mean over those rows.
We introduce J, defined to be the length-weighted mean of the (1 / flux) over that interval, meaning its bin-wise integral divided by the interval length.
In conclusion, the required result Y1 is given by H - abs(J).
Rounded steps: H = 0.006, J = 0.263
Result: -0.2573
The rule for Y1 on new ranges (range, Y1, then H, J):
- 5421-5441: -0.2551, 0.011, 0.266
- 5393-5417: -0.2663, 0.014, 0.281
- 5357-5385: -0.2569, 0.019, 0.276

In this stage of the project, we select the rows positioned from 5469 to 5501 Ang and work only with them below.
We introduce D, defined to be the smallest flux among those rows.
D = 3.1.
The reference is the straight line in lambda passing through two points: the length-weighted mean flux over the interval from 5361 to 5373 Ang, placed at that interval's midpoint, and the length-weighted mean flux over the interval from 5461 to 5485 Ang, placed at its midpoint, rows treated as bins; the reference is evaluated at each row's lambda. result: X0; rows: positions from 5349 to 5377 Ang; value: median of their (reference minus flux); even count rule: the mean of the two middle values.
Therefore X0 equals -0.19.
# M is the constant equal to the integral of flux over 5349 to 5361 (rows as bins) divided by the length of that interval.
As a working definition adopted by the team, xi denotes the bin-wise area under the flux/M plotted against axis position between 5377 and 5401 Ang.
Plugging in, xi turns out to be 21.1 Ang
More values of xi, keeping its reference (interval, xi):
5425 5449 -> 22.8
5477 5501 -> 19.8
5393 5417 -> 21.1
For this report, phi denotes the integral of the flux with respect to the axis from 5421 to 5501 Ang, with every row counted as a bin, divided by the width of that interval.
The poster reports 3.66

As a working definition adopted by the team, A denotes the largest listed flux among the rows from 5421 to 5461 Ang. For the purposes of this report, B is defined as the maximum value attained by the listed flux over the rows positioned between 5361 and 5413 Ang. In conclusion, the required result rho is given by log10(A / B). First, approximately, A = 4.102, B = 3.885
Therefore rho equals 0.024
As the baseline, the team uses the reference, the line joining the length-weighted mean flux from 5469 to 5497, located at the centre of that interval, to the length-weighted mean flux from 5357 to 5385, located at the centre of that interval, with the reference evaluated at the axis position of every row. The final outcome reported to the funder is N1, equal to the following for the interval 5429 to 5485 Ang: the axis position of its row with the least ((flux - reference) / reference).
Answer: 5479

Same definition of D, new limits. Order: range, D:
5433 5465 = 3.691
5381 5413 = 3.272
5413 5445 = 3.394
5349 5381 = 3.151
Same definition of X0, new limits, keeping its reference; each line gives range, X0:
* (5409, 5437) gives -0.21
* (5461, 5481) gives -0.13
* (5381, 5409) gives 0.03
